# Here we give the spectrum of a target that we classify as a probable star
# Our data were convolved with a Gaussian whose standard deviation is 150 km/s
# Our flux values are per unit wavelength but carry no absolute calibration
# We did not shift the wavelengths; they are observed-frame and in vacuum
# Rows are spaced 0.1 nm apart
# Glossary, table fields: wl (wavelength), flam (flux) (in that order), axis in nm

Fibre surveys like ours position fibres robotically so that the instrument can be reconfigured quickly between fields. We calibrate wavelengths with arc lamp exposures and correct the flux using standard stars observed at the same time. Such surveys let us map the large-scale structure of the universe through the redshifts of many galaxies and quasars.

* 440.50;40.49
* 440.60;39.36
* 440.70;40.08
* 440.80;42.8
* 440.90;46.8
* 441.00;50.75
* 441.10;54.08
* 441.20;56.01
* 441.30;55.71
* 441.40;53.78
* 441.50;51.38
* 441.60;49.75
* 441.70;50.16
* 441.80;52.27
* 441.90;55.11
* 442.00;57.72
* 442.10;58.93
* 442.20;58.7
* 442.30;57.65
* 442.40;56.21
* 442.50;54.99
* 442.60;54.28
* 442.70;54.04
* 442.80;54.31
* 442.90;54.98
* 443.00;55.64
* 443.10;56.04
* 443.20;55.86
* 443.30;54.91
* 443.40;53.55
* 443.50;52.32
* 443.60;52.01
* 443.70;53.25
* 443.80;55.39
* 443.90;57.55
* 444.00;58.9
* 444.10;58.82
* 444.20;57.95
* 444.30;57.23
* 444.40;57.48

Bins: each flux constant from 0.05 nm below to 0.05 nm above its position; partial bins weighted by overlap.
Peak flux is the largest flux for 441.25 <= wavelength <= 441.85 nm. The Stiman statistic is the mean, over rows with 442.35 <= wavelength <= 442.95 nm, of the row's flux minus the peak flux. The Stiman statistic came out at -0.9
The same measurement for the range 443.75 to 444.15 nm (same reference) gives 2.0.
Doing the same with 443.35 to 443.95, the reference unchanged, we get -1.7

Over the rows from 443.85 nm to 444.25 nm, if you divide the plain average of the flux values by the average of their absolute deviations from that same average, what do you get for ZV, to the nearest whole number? 105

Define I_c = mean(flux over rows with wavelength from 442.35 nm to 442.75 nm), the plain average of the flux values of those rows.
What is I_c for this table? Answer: 54.9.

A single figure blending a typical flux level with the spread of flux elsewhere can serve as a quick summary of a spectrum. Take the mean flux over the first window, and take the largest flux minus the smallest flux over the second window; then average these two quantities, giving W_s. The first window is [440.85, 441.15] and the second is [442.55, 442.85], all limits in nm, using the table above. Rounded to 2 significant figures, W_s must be 25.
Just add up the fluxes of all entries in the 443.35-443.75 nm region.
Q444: 211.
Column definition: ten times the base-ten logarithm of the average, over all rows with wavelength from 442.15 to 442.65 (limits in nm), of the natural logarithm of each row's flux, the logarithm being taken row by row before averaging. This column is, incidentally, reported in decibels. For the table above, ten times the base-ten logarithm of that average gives 6.05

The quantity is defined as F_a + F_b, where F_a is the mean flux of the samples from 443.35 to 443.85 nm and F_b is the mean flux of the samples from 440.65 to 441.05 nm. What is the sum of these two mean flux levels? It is 98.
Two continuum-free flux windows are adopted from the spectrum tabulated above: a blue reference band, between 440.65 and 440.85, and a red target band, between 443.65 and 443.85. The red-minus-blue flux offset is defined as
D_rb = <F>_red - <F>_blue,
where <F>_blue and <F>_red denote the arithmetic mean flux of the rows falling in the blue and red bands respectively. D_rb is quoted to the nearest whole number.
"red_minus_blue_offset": 13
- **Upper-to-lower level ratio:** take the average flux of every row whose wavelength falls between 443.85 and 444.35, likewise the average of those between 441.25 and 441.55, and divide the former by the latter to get 1.08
